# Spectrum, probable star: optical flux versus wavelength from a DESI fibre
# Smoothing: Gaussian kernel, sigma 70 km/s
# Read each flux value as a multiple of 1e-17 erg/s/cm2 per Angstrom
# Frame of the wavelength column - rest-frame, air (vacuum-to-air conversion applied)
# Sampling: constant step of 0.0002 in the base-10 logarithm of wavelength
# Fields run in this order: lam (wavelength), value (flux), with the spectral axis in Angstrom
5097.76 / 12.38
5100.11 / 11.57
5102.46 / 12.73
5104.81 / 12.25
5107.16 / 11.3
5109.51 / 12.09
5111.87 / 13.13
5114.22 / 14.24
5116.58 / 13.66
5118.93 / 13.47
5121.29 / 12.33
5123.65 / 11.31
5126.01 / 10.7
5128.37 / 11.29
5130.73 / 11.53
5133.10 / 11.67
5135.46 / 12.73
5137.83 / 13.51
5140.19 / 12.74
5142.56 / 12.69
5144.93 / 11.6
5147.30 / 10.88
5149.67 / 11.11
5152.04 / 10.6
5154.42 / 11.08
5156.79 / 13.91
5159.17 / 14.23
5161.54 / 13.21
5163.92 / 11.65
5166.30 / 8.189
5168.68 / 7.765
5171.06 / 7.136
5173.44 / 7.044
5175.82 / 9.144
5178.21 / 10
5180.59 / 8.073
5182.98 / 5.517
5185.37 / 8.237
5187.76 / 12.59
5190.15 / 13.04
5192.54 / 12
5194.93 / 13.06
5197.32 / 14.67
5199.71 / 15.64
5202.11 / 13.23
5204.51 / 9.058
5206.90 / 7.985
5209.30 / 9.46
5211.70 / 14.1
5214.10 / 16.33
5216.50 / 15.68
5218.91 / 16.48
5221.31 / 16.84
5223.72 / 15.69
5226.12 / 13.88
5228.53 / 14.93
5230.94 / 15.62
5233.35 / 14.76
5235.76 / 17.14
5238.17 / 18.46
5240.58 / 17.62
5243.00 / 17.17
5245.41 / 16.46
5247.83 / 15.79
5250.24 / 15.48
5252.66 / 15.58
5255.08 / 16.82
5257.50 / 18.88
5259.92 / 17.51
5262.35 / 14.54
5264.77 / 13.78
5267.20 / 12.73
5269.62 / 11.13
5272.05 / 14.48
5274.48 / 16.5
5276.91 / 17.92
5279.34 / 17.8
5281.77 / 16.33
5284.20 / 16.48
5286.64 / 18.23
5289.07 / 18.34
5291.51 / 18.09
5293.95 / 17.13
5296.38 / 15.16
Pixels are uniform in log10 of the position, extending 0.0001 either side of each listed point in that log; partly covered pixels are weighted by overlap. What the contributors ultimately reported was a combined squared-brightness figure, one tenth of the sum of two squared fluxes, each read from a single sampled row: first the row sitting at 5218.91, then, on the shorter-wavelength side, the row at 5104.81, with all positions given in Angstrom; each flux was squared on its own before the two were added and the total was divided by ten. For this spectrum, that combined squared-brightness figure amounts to 42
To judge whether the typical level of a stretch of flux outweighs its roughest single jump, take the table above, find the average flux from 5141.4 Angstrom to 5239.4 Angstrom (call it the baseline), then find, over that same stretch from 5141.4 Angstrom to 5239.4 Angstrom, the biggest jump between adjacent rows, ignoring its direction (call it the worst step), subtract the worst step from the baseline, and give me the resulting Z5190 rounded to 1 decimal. 7.6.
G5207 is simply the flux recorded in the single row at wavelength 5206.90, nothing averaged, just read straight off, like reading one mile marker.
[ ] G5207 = 7.985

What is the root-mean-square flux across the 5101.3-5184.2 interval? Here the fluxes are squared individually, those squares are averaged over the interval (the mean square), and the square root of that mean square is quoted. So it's 11.5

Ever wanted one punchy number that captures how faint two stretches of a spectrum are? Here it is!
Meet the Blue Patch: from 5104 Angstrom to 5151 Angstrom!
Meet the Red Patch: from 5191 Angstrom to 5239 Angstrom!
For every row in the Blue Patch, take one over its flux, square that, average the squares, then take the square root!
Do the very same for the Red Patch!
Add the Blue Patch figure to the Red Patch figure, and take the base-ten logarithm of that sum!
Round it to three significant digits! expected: -0.800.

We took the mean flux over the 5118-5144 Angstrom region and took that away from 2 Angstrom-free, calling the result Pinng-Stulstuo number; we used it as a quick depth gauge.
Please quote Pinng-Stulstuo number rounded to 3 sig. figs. -10.2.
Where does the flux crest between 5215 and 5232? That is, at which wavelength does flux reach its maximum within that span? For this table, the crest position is 5221.31 Angstrom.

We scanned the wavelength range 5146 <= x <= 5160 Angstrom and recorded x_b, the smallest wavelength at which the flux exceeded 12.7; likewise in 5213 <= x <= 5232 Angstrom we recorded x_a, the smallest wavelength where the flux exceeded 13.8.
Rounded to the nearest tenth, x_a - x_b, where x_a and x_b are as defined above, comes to 57.3 Angstrom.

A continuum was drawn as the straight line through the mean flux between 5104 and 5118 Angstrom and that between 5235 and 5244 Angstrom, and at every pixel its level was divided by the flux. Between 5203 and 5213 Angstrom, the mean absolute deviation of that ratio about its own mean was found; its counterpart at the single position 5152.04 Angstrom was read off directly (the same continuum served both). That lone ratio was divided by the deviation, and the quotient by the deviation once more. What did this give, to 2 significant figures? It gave 20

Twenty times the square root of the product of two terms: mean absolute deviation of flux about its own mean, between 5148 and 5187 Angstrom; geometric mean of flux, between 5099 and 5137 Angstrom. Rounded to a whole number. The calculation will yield 103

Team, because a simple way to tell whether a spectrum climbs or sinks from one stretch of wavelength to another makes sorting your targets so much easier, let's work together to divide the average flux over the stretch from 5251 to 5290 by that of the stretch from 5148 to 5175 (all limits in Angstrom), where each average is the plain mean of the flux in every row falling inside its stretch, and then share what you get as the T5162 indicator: 1.52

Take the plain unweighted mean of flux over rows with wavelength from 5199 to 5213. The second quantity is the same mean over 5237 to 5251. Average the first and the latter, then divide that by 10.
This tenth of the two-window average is 1.42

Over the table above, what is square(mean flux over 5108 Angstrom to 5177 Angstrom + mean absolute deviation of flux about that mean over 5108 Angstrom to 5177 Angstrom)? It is 171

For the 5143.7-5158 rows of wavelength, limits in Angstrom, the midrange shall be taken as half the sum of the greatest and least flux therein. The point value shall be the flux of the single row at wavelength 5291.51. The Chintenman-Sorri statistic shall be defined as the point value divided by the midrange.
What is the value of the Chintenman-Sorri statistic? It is 1.48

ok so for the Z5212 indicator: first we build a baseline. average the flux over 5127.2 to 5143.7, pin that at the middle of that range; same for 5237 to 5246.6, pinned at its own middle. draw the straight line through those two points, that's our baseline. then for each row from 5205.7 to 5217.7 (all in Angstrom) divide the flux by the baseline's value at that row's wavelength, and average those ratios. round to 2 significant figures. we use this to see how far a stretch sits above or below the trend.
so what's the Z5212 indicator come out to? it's 0.79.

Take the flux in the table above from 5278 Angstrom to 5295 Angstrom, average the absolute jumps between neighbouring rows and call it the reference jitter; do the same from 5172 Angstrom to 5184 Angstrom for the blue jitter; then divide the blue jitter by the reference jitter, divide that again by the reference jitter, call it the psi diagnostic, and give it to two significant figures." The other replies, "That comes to 3.0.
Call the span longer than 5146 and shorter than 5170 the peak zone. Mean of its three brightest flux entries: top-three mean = 13.8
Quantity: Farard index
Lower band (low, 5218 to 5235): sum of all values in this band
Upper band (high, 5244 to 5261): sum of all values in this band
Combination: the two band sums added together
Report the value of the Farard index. 225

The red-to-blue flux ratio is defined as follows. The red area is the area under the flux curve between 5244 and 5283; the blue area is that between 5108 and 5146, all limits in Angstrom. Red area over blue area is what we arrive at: 1.30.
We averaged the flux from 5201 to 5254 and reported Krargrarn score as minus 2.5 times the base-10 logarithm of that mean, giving -2.9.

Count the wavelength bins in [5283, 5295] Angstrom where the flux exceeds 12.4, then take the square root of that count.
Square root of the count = 2.2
